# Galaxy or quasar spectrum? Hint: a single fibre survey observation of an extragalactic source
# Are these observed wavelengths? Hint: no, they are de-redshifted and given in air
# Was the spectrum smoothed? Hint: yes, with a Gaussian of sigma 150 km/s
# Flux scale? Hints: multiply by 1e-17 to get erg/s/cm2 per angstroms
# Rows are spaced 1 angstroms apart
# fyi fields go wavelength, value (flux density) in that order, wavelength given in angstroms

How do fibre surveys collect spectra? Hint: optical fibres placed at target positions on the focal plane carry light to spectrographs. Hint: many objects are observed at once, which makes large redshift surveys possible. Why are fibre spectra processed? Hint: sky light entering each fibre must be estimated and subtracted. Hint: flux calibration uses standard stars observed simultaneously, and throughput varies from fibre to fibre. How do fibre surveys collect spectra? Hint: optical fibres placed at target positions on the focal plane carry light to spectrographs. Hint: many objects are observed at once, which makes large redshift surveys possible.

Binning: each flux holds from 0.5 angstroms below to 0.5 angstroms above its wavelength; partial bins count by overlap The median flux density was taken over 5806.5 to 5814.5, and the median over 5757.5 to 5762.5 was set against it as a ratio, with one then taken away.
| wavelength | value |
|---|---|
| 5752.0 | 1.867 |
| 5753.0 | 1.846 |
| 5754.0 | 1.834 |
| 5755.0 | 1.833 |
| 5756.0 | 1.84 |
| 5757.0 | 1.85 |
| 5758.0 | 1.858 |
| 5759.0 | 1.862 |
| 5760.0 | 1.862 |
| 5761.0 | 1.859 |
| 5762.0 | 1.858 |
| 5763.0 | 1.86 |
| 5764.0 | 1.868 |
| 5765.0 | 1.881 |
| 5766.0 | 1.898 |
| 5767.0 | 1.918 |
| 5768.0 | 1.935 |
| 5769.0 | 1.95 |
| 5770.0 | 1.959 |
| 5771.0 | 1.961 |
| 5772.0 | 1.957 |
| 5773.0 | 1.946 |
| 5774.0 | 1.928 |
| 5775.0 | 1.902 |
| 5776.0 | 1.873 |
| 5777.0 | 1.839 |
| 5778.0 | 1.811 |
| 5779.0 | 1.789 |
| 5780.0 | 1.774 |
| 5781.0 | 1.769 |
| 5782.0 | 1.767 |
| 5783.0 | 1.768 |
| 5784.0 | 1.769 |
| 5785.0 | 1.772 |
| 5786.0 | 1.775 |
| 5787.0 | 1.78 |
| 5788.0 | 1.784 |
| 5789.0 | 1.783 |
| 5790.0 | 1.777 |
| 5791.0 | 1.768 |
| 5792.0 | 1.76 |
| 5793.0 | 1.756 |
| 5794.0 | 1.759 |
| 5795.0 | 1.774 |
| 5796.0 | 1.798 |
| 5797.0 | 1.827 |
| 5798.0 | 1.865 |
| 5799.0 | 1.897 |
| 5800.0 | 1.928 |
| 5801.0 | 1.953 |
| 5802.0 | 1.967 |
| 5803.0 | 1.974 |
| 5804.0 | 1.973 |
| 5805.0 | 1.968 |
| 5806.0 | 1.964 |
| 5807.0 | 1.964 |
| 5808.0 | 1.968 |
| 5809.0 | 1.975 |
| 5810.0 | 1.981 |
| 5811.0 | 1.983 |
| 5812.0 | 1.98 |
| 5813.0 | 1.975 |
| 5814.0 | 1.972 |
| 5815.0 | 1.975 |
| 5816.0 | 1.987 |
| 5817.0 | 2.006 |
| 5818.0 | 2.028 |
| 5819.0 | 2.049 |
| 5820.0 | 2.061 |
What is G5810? -0.06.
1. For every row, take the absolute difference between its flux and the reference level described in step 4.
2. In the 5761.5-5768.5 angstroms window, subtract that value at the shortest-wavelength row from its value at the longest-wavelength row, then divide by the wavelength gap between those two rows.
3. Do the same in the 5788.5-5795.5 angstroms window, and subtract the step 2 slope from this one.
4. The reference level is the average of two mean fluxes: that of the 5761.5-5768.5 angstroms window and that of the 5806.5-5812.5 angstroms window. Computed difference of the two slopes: 0.013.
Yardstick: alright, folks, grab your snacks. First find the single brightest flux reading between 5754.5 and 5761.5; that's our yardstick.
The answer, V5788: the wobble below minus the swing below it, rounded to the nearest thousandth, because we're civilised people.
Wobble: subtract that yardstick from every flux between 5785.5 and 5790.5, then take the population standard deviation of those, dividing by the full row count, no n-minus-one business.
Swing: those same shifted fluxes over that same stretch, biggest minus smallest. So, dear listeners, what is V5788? -0.006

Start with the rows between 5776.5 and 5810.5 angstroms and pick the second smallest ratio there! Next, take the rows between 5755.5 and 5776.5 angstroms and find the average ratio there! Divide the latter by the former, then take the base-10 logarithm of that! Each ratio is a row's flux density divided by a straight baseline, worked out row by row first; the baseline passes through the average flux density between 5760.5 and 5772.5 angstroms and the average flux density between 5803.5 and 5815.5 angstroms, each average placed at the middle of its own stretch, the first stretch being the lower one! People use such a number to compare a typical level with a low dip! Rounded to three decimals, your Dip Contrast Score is 0.042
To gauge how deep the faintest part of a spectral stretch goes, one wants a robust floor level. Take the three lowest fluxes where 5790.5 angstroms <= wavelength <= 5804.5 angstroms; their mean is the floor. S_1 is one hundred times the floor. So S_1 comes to 176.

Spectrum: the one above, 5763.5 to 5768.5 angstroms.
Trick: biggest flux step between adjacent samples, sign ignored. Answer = 0.020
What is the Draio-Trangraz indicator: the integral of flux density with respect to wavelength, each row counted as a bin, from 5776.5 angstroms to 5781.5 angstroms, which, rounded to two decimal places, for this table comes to 8.98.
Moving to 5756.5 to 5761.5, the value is 9.29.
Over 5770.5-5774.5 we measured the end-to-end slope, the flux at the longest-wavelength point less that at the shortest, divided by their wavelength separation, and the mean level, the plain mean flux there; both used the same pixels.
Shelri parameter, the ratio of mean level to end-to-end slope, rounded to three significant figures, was -177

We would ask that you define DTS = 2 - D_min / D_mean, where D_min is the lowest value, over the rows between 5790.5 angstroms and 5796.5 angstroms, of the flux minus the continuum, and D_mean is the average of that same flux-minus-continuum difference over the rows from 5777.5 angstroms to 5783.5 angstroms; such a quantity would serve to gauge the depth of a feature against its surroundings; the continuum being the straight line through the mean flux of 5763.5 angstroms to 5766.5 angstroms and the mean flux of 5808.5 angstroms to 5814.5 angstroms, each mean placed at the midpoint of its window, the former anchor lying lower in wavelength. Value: 0.6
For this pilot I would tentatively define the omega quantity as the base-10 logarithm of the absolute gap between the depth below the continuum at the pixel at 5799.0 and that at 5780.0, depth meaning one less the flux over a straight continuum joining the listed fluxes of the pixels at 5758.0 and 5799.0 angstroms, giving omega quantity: -1.25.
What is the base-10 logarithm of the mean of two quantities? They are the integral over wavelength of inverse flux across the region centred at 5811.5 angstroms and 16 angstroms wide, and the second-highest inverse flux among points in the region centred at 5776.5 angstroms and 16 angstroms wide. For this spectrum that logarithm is 0.635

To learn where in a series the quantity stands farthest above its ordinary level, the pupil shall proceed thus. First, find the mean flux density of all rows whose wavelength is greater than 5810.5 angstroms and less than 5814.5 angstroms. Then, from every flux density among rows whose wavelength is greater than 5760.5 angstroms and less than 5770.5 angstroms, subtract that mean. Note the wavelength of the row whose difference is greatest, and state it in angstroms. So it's 5770.0 angstroms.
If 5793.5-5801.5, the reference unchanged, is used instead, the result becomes 5801.0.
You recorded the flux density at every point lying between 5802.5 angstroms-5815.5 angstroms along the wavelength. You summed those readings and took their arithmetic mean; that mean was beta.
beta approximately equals 1.97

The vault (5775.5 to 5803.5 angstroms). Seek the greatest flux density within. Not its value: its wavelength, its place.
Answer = 5803.0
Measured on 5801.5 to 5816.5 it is 5816.0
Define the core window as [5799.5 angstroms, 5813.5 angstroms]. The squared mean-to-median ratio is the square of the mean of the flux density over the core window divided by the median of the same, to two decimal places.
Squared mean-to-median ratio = 1.00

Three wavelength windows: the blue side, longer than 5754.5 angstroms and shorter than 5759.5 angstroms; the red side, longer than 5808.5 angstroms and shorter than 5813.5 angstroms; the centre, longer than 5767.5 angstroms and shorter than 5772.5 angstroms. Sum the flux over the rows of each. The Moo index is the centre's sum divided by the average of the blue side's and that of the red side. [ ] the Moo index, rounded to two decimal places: 1.02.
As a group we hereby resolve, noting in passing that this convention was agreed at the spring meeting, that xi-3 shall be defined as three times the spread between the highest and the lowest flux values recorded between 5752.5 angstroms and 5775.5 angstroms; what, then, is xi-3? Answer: 0.38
